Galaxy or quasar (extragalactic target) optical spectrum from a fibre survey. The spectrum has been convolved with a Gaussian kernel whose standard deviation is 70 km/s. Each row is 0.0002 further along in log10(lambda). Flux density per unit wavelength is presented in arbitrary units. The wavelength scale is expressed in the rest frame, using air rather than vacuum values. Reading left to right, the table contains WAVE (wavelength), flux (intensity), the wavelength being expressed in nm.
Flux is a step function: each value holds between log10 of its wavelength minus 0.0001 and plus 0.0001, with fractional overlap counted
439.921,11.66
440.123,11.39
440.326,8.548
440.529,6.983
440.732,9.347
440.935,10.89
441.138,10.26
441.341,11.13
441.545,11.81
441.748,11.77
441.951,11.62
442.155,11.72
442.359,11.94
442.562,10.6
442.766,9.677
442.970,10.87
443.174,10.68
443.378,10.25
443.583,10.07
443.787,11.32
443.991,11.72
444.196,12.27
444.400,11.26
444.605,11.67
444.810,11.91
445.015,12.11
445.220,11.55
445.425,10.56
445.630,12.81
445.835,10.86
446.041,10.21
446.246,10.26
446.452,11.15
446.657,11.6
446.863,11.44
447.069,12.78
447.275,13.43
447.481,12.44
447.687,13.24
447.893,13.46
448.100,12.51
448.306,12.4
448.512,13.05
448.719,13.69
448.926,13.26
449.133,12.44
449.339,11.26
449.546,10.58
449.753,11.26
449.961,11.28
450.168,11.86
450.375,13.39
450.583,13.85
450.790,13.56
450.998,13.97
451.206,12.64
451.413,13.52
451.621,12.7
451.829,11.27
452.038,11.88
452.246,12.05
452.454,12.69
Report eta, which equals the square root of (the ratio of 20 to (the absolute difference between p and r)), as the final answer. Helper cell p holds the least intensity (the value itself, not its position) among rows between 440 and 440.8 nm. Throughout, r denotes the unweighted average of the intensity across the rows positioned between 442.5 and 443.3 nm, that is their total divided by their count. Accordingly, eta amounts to 2.4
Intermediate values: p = 6.983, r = 10.5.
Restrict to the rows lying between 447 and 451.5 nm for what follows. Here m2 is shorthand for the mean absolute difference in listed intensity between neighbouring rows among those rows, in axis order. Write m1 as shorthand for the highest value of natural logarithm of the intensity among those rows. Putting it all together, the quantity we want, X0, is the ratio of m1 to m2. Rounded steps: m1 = 2.637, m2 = 0.68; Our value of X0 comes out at 3.87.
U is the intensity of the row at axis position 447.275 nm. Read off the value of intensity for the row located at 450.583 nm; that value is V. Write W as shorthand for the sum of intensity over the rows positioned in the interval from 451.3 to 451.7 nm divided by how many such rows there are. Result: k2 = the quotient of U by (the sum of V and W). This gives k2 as 0.50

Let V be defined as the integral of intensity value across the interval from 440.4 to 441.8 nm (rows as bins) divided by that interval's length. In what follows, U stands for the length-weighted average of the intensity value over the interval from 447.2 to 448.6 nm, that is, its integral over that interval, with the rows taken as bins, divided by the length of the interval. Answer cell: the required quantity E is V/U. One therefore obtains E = 0.79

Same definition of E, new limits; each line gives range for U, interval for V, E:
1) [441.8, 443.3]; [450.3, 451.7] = 1.21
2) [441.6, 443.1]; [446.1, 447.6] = 1.06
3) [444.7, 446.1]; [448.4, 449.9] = 1.06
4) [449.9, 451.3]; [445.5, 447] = 0.86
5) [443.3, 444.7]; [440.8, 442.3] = 1.00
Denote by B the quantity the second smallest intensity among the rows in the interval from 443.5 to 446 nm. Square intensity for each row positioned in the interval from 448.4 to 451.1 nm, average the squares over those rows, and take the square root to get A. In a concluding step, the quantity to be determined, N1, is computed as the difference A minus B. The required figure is 2.1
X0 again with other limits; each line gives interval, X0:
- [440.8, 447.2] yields 3.77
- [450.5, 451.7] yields 3.53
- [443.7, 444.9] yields 4.80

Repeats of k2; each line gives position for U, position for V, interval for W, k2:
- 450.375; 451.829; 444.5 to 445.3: 0.58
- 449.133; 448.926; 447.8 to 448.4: 0.48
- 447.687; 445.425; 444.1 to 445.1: 0.59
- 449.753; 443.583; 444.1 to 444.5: 0.52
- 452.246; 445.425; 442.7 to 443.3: 0.57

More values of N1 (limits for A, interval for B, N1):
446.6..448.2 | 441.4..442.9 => 2.0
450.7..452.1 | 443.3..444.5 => 2.6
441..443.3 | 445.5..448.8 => 0.9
